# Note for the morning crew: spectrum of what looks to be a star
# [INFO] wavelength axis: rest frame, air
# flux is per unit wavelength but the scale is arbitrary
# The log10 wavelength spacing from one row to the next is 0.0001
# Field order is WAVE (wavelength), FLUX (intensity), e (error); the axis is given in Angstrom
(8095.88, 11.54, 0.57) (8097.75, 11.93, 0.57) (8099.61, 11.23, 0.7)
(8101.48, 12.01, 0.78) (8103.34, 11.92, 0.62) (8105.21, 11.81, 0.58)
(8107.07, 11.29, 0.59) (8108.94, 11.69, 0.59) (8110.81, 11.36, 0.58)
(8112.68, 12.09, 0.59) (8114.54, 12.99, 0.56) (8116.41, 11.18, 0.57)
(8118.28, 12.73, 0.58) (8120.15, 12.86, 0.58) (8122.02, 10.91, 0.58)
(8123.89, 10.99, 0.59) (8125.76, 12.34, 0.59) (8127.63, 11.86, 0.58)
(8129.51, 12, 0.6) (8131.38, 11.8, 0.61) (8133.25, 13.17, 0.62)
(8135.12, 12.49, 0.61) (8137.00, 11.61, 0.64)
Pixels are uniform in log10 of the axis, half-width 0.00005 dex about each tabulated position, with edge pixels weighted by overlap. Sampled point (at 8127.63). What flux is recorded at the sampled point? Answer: 11.86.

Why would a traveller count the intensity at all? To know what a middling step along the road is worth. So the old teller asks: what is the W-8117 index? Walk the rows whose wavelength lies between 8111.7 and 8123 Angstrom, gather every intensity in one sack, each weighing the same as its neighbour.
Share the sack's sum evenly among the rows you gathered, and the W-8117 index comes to 12.1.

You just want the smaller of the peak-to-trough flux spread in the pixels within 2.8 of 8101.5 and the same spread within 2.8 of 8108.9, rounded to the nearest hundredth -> 0.40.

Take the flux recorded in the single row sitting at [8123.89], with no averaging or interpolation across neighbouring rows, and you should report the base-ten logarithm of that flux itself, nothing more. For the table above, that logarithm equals 1.04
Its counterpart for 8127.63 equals 1.07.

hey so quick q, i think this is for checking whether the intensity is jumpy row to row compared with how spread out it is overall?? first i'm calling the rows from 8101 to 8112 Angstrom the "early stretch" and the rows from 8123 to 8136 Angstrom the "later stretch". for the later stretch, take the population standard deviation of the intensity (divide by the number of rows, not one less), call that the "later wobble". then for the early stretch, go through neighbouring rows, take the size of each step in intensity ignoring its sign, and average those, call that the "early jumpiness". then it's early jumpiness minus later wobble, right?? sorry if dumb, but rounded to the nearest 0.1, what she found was -0.3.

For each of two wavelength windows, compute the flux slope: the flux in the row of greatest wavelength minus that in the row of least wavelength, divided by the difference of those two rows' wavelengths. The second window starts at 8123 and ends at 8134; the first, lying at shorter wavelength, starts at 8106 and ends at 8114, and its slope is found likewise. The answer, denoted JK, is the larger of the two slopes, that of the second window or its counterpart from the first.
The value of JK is 0.23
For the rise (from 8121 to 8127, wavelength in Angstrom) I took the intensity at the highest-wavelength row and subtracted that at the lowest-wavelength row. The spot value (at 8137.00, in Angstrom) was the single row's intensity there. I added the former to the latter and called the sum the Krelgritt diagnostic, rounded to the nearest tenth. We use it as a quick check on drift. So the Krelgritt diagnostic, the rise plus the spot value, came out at 13.0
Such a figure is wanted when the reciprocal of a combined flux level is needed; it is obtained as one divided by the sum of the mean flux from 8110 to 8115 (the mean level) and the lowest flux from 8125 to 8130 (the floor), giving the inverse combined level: 0.0417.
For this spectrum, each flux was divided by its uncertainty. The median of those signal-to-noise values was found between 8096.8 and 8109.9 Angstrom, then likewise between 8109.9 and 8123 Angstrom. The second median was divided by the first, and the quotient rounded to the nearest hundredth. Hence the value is 1.07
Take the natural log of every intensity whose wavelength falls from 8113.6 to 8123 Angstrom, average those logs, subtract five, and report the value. -2.51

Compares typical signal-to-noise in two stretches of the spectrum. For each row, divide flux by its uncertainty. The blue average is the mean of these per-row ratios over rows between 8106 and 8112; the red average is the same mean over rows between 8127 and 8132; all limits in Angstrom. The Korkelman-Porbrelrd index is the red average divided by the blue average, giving 1.02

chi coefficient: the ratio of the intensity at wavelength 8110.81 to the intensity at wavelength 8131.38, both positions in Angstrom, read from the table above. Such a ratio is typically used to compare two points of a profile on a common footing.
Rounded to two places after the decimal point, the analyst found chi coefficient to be 0.96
